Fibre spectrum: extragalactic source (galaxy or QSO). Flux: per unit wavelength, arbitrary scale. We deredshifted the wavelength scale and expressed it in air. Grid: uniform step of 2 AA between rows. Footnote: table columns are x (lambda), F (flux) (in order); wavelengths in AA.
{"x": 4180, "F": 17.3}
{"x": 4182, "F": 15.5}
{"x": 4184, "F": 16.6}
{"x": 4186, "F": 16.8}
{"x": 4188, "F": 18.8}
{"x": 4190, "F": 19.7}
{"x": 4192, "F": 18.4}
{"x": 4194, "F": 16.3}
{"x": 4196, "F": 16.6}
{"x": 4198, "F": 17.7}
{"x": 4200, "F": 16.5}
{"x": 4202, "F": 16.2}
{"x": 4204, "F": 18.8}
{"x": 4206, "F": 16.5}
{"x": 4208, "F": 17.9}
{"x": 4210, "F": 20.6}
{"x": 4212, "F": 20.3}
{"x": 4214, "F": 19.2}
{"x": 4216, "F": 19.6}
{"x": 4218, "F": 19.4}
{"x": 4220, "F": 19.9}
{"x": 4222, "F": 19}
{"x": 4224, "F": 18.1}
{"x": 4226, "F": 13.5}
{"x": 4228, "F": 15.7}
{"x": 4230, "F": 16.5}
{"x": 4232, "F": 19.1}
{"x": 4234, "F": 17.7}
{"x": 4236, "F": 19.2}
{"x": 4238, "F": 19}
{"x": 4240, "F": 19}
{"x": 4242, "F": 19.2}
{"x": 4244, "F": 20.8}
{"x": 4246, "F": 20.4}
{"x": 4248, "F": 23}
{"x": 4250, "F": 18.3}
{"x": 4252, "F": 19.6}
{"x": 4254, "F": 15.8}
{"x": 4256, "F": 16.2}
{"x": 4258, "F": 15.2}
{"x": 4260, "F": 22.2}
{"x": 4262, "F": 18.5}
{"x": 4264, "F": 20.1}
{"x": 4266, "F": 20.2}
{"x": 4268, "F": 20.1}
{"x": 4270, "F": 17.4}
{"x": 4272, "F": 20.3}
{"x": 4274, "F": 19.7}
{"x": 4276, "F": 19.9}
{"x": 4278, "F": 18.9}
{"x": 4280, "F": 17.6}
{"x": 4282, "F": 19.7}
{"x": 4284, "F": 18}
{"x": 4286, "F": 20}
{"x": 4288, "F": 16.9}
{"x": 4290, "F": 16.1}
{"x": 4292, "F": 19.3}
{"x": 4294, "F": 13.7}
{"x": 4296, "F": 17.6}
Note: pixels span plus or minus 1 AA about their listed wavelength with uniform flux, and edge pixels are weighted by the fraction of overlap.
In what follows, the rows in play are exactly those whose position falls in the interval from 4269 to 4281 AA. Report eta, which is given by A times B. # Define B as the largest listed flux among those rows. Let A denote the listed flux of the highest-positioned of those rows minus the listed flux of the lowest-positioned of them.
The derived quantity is 4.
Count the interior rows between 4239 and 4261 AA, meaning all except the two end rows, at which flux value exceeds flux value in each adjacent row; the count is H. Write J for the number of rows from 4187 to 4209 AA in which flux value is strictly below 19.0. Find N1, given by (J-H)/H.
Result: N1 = 1.5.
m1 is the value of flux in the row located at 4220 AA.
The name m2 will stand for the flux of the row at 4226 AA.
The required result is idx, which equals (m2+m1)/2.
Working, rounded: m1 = 19.9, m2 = 13.5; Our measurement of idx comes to 16.7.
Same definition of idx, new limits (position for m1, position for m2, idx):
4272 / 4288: 18.6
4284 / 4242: 18.6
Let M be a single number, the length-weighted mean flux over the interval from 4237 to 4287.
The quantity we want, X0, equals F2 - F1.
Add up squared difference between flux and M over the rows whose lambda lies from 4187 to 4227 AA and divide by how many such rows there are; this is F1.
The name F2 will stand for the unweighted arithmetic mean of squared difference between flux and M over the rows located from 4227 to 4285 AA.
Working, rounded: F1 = 4.0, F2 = 3.4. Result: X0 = -0.6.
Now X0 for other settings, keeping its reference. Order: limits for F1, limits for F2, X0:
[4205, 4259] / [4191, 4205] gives 0.2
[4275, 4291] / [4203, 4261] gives 2.1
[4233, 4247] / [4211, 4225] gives -0.5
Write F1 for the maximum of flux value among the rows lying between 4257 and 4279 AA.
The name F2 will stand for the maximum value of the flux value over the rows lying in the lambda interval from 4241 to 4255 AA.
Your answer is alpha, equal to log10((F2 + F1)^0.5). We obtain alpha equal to 0.828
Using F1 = 22.2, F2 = 23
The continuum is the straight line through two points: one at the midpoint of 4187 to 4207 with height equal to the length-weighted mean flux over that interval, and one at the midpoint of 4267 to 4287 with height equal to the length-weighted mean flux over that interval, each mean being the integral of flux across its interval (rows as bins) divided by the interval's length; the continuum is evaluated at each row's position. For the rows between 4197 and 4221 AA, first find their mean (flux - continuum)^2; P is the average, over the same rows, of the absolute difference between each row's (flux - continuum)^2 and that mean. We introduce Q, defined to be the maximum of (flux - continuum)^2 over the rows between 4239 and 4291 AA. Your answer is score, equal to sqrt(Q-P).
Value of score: 4.2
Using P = 1.7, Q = 20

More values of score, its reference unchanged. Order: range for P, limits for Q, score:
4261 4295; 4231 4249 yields 3.9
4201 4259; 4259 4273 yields 2.7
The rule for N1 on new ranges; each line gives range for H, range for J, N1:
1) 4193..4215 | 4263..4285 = 0.3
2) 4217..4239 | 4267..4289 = 0.7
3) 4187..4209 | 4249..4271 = 1.0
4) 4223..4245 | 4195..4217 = 2.5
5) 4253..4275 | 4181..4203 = 1.5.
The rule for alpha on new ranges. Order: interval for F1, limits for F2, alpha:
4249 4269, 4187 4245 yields 0.817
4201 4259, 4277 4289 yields 0.817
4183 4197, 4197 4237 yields 0.803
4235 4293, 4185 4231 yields 0.820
